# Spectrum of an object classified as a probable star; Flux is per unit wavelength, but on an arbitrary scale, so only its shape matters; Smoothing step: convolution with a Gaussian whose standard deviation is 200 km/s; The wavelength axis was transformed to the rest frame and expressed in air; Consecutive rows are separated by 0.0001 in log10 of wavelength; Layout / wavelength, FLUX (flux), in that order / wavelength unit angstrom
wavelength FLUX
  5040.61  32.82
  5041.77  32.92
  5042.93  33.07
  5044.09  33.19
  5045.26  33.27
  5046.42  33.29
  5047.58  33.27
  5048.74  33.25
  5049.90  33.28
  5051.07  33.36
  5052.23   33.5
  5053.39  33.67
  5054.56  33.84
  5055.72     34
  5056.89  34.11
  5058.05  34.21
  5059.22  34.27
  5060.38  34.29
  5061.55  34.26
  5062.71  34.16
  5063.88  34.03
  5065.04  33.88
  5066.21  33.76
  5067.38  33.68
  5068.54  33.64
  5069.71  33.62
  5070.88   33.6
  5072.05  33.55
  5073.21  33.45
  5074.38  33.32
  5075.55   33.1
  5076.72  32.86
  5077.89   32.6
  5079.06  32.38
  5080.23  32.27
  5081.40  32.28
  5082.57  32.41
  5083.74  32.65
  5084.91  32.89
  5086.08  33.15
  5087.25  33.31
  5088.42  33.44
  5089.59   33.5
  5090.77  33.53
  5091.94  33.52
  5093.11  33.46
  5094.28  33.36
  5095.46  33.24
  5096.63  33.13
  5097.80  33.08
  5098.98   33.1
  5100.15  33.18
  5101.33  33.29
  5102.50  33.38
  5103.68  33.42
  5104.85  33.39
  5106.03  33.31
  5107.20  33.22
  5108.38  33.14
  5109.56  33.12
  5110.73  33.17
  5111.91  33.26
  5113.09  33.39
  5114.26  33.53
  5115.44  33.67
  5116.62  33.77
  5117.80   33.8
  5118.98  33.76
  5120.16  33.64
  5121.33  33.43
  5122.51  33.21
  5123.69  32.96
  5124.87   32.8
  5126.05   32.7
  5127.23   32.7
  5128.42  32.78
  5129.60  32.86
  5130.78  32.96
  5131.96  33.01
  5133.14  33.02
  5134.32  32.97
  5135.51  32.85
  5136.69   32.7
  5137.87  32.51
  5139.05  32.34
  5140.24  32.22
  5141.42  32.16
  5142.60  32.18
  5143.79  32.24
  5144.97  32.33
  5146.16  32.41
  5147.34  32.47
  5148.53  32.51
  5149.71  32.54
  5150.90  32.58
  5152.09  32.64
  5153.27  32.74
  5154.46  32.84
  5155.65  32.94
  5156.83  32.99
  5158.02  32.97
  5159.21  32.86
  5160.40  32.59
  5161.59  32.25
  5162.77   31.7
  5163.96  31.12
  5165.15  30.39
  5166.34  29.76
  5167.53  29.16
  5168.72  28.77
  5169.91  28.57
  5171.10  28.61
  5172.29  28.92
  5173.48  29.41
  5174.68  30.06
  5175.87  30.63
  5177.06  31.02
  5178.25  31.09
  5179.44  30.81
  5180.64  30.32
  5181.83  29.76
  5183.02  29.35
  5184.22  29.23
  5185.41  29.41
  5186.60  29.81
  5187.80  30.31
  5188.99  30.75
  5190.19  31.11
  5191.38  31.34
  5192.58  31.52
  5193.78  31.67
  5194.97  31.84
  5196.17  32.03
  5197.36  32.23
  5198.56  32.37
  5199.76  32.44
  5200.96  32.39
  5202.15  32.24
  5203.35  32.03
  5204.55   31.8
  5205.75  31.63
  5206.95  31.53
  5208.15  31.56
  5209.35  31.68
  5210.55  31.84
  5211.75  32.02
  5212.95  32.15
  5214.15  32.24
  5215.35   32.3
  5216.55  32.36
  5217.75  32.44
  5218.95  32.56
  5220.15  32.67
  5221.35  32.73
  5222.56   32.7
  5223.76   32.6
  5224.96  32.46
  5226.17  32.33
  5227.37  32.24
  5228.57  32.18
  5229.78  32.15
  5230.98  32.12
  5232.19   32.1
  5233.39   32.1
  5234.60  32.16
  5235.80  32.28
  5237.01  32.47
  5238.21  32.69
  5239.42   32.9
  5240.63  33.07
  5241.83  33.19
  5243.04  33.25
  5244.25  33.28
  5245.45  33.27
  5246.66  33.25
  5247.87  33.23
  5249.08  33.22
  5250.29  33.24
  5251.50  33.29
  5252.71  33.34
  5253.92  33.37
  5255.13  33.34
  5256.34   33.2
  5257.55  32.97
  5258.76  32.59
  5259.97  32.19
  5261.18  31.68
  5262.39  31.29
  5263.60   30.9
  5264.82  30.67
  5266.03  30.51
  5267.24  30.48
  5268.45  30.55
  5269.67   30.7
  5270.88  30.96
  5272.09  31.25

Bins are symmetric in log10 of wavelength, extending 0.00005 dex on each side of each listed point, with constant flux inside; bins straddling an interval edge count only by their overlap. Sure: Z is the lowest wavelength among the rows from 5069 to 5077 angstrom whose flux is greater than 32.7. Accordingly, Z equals 5069.71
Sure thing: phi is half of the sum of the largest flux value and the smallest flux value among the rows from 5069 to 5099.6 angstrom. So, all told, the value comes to 32.9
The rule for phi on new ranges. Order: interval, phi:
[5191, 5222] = 32.0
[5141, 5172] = 30.8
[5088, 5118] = 33.4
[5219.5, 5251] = 32.7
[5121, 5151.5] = 32.8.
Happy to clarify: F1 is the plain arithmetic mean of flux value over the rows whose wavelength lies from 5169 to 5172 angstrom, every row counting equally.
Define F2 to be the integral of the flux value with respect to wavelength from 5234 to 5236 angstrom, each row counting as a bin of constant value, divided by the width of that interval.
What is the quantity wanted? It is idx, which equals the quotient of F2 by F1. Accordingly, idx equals 1.13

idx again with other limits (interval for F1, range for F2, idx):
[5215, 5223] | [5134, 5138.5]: 1.01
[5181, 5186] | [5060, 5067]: 1.16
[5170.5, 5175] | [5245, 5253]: 1.14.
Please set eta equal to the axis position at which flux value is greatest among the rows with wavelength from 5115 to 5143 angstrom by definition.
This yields 5117.80 angstrom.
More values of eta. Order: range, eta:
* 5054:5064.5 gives 5060.38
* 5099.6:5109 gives 5103.68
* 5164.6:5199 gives 5198.56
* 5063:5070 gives 5063.88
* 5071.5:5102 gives 5072.05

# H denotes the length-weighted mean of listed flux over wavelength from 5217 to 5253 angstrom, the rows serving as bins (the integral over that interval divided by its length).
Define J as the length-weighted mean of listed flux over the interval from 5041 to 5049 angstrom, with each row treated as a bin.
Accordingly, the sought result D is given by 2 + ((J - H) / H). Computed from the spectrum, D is 2.01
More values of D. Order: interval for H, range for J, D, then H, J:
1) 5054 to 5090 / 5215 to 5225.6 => 1.97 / 33.4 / 32.5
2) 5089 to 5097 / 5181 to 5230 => 1.95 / 33.4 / 31.7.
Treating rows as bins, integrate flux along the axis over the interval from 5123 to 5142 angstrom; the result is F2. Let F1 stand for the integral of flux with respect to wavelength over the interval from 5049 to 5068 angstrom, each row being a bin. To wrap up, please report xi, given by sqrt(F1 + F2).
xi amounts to 35.6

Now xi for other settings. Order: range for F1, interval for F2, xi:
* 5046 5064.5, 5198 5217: 35.1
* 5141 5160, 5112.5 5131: 35.1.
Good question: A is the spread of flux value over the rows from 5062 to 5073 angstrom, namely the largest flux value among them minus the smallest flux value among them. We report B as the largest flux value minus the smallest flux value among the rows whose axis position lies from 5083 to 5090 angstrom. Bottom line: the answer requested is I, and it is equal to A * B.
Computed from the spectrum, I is 0.52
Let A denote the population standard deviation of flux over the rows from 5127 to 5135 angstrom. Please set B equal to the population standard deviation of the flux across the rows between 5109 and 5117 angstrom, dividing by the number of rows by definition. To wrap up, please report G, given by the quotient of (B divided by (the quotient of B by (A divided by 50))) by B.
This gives 0.010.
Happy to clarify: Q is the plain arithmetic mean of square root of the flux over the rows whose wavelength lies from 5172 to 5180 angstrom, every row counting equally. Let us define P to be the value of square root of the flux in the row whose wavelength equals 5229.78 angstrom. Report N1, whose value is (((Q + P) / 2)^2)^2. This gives 974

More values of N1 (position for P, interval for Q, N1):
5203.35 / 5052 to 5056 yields 1081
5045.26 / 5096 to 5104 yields 1105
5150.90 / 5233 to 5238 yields 1051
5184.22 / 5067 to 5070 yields 986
